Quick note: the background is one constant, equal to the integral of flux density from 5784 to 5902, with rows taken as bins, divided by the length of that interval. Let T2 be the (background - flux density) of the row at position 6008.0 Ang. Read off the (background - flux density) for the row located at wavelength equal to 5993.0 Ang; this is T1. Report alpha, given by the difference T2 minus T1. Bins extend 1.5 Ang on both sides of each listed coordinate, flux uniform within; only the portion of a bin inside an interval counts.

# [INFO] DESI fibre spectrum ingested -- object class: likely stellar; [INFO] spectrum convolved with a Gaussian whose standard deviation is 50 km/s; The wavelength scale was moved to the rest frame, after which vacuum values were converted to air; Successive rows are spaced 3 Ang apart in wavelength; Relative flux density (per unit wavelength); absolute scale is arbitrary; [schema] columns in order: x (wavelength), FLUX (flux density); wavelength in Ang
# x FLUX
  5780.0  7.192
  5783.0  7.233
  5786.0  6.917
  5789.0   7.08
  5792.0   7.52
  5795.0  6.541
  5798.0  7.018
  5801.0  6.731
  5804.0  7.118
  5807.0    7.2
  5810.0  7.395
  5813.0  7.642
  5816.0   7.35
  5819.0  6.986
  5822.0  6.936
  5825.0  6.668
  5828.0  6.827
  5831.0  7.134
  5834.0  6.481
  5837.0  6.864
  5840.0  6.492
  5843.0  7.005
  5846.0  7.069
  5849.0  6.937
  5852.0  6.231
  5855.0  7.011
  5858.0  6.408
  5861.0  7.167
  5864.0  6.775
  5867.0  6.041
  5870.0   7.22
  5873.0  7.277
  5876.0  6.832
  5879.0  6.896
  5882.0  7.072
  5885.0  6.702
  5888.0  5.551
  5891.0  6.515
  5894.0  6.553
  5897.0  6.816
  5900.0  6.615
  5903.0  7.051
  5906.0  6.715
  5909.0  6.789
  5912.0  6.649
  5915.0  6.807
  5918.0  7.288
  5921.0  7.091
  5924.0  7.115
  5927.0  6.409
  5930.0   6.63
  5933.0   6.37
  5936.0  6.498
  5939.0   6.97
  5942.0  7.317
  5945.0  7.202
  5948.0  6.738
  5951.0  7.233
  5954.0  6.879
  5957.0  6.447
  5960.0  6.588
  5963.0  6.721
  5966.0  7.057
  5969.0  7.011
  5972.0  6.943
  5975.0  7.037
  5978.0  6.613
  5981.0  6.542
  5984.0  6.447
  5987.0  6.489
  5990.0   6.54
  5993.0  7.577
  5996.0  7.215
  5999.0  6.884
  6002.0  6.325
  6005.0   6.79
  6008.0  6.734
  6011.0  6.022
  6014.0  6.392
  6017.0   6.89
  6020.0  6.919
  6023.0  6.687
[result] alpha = 0.8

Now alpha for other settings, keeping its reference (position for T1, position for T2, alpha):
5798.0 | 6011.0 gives 1.0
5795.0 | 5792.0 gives -1.0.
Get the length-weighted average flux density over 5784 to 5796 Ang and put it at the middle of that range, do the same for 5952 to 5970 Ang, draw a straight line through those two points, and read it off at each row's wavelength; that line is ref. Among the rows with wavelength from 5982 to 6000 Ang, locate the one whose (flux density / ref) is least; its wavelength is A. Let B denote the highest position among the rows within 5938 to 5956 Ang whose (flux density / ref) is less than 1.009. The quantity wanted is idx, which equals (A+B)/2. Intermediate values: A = 5984.0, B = 5948.0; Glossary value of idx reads 5966.0 Ang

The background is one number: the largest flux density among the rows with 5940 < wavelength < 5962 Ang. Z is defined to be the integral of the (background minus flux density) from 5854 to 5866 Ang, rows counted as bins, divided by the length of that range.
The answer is 0.5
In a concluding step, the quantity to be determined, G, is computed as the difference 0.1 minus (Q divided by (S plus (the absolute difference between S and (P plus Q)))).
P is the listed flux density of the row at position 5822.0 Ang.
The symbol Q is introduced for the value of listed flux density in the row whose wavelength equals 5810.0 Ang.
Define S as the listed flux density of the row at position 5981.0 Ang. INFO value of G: -0.416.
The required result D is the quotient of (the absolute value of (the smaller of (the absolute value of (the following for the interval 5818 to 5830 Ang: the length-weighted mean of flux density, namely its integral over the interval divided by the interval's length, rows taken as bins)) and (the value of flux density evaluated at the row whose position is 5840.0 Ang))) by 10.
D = 0.649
